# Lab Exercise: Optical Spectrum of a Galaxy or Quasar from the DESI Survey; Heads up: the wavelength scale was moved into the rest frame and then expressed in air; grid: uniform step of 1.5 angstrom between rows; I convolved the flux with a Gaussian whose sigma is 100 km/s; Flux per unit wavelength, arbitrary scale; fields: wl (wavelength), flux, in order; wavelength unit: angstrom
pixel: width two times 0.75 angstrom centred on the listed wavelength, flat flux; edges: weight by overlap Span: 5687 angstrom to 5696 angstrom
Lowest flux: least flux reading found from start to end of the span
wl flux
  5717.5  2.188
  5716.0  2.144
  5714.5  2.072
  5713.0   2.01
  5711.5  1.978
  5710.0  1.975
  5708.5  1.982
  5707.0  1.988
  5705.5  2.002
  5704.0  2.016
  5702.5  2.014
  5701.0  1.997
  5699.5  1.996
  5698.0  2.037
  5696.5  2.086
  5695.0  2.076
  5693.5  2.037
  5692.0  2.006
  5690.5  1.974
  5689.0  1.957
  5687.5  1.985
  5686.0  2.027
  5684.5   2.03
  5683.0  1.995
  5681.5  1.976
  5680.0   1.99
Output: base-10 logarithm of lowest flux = 0.292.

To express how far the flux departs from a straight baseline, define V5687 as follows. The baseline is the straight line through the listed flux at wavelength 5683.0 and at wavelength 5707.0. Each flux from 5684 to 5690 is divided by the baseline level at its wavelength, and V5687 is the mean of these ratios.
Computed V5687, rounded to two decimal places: 1.00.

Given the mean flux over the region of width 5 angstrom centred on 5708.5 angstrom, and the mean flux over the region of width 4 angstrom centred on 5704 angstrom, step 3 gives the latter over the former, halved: 0.507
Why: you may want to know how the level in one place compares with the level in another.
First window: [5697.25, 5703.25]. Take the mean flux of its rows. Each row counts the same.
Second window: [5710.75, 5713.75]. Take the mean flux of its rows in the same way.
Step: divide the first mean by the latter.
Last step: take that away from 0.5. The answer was -0.509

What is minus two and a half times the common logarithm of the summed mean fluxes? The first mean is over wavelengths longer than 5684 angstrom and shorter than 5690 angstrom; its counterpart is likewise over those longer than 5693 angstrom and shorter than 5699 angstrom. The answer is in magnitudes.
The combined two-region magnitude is -1.52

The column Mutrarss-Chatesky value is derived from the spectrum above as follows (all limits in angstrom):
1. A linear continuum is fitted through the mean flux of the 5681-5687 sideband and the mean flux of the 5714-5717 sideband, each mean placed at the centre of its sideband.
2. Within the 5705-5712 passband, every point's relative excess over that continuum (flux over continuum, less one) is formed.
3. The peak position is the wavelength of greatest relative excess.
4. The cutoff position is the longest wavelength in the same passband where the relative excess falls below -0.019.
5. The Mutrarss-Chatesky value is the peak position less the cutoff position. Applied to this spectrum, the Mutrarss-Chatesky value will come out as -6.0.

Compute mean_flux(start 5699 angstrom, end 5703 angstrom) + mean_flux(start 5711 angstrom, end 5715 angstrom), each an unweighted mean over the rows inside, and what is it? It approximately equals 4.02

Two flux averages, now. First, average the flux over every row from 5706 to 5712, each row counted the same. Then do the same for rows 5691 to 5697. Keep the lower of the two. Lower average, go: 1.98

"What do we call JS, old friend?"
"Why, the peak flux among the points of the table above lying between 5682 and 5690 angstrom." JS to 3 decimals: 2.030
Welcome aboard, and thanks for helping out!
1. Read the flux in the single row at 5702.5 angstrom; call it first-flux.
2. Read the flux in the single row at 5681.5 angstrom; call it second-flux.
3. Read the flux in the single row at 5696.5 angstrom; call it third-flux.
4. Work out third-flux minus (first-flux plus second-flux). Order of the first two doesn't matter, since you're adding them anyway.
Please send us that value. -1.90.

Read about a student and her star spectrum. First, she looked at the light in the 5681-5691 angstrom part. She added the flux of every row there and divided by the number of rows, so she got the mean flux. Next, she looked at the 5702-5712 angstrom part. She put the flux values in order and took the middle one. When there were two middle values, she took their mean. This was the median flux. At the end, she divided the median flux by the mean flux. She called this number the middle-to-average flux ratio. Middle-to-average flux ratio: 1.00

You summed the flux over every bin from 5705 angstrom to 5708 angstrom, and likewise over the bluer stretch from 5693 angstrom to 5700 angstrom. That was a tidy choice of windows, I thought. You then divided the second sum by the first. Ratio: 2.6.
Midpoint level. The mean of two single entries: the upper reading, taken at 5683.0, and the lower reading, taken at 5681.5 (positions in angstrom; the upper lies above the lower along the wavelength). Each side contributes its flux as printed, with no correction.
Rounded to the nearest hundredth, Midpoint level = 1.99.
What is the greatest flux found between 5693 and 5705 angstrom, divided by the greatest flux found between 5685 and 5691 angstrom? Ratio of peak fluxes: 1.03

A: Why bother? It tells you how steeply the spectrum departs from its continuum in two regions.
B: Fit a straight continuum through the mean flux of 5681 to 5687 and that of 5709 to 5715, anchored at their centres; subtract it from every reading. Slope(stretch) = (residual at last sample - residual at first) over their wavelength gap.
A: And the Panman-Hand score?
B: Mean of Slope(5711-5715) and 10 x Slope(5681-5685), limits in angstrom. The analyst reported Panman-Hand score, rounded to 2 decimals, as 0.11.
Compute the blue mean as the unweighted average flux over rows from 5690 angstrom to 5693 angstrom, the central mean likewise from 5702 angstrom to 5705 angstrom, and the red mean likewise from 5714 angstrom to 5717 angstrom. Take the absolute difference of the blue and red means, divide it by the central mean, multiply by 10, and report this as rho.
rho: 0.6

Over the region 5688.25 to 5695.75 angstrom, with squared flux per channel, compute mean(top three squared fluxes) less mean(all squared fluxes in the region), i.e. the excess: 0.12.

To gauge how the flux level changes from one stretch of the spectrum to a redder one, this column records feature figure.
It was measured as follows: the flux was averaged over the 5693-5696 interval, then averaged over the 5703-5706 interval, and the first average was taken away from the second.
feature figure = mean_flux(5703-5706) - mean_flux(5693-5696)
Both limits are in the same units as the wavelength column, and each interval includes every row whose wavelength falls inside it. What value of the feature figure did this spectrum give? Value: -0.05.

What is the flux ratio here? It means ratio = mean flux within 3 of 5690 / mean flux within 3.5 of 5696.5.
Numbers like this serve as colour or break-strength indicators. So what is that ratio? 0.968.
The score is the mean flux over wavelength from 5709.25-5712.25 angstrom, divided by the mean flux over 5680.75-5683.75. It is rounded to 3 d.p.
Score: 0.995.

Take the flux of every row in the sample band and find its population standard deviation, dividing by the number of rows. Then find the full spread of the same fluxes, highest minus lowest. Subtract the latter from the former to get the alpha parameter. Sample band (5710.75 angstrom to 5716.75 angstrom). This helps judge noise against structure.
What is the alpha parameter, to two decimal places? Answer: -0.10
